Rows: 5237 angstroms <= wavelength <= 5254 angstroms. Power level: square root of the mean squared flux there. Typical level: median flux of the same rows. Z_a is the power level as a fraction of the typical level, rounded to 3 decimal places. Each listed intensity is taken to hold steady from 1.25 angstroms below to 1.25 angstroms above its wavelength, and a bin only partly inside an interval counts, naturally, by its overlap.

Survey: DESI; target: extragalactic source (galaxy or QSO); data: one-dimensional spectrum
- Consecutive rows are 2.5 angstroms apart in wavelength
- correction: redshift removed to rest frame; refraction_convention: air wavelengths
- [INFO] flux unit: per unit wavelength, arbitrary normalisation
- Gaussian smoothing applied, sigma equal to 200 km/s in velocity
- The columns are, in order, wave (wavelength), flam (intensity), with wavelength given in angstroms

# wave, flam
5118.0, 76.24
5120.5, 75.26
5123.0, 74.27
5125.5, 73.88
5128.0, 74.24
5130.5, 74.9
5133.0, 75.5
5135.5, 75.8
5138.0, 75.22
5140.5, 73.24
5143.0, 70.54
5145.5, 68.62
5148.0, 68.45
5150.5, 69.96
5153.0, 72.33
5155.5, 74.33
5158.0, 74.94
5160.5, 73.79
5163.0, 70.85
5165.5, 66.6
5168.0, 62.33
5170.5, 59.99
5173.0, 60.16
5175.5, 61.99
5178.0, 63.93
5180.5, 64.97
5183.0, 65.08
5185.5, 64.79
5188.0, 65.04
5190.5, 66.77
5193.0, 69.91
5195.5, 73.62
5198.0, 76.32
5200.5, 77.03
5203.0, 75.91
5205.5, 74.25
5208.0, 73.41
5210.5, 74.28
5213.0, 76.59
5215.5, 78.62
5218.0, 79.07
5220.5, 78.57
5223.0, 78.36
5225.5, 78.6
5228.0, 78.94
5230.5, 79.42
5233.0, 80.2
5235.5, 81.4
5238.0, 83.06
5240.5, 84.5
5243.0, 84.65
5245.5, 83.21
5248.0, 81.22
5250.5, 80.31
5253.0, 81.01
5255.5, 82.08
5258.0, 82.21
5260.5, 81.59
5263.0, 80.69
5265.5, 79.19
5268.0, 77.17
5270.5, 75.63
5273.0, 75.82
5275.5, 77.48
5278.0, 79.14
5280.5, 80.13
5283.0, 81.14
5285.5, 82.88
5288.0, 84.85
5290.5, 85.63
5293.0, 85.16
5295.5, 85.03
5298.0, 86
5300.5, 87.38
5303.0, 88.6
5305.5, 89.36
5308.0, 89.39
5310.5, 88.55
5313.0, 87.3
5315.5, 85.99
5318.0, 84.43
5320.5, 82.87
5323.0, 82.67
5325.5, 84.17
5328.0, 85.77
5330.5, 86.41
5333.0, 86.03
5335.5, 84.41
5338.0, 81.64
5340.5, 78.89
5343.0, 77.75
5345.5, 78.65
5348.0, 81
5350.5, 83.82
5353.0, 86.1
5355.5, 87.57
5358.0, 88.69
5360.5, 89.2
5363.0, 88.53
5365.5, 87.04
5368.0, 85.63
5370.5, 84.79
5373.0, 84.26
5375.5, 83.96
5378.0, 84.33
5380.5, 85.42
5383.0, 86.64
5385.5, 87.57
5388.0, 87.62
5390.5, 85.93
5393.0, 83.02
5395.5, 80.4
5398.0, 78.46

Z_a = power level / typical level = 0.994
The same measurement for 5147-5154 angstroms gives 1.004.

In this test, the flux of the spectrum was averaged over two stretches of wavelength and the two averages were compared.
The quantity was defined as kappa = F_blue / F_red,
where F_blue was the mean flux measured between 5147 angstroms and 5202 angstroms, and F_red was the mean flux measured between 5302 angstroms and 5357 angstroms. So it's 0.81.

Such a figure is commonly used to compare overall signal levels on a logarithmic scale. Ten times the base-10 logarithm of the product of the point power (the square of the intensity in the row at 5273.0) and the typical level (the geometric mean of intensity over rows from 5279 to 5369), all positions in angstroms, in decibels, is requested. 56.9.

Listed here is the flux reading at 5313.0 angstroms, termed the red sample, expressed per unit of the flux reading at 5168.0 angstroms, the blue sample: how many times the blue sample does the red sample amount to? 1.40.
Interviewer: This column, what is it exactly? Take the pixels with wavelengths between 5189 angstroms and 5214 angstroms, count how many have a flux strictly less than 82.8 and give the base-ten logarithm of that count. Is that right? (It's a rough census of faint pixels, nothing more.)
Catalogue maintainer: 1.00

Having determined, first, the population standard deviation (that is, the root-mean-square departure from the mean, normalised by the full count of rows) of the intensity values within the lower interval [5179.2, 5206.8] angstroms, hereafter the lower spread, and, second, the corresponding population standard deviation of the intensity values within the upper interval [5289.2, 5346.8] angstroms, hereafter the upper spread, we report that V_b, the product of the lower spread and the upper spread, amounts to 16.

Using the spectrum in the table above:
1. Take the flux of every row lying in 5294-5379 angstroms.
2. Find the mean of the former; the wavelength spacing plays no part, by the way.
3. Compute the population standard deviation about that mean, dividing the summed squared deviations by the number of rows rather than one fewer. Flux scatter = 3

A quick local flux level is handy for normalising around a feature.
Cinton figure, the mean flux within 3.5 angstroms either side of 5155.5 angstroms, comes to 74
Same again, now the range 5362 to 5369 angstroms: 87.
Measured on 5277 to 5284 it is 80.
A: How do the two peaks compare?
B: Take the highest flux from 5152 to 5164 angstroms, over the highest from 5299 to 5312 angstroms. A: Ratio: 0.84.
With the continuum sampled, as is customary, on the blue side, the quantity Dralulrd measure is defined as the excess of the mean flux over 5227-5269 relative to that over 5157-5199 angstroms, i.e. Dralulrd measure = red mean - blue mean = 14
